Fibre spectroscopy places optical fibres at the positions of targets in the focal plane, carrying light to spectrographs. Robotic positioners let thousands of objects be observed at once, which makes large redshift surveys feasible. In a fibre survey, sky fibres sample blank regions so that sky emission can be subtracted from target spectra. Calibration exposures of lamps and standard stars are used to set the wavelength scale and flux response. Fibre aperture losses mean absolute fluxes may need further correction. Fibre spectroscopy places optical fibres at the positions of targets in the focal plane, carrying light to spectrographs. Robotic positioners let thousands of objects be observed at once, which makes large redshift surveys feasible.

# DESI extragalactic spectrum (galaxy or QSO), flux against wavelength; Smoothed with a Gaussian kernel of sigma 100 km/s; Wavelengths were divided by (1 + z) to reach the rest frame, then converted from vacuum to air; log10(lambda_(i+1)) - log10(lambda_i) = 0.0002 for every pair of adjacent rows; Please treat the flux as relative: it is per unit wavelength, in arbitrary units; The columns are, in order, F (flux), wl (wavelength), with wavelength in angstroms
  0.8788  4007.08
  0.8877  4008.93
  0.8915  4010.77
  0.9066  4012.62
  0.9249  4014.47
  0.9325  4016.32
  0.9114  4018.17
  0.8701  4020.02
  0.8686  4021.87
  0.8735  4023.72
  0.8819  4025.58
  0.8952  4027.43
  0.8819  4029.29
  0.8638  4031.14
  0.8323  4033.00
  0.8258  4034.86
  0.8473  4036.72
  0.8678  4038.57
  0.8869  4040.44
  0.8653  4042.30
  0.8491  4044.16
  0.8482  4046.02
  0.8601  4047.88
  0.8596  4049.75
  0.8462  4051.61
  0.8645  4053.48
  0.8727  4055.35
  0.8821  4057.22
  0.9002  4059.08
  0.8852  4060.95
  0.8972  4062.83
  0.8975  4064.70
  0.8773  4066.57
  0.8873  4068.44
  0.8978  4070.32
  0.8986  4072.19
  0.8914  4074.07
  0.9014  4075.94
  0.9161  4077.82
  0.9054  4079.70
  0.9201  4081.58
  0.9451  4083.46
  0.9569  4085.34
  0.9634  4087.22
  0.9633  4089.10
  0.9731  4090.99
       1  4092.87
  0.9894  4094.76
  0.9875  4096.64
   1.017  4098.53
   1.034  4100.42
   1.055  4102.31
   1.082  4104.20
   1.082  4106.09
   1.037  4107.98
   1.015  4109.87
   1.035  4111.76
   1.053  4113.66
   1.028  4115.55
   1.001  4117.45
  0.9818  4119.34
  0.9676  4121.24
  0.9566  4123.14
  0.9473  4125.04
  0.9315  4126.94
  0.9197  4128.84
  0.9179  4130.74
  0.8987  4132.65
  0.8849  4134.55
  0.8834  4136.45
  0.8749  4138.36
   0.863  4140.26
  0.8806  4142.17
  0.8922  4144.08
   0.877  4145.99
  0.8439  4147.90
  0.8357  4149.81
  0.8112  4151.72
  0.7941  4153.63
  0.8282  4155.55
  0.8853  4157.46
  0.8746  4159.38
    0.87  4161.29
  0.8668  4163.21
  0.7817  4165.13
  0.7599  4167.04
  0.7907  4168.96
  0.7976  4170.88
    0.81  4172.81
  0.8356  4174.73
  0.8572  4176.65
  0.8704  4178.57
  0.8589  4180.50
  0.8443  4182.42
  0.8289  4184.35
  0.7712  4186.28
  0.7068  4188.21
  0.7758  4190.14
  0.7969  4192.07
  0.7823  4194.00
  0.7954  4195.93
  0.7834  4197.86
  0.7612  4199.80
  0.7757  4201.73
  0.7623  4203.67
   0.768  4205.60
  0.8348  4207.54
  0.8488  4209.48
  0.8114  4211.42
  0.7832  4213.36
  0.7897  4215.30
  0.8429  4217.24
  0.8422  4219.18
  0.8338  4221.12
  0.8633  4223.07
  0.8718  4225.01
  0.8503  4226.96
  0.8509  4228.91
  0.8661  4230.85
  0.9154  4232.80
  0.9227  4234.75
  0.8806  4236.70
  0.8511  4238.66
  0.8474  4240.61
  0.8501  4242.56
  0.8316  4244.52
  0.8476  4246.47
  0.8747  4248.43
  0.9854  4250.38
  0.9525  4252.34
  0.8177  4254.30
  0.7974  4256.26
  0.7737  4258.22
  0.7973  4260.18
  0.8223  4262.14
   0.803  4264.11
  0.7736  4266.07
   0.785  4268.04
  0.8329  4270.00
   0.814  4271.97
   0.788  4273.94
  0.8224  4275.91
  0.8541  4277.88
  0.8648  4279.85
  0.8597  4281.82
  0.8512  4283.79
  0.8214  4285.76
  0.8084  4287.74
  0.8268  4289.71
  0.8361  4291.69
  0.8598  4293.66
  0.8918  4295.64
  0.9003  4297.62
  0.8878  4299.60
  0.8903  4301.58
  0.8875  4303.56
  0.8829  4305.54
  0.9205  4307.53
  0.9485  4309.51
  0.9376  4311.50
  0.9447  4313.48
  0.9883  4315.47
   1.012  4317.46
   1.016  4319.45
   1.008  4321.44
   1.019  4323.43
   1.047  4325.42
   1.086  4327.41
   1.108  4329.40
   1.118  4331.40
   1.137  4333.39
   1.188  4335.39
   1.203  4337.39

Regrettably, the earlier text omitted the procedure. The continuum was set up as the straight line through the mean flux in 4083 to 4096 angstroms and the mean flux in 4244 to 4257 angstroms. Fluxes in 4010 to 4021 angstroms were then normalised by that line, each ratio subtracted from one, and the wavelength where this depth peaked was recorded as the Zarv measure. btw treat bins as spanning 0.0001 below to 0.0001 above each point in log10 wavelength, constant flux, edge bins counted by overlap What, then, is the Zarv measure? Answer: 4020.02 angstroms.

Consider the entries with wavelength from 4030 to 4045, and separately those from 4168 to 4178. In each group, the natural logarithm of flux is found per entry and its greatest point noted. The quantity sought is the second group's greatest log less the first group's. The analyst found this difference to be 0.0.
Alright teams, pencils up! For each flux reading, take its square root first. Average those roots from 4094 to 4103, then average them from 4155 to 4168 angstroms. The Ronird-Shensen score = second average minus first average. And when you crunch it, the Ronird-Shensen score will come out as -0.09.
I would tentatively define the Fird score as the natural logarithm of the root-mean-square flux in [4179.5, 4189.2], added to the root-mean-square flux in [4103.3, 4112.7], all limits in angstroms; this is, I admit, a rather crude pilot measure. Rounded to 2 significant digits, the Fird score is 0.83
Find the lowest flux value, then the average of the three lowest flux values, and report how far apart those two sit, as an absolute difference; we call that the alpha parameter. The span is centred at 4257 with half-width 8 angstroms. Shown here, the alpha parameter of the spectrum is 0.016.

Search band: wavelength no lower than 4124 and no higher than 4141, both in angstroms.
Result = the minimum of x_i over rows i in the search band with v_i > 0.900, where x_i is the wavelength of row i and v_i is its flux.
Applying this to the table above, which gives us 4125.04 angstroms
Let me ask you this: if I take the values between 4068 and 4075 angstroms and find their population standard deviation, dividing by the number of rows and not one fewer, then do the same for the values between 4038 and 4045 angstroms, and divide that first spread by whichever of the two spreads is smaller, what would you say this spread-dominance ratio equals 1.0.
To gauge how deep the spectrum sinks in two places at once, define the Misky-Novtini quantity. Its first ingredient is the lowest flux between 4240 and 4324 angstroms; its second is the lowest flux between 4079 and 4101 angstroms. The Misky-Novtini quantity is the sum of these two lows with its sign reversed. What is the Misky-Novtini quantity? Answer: -1.68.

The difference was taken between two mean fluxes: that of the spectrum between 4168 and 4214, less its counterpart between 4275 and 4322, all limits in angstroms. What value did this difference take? -0.09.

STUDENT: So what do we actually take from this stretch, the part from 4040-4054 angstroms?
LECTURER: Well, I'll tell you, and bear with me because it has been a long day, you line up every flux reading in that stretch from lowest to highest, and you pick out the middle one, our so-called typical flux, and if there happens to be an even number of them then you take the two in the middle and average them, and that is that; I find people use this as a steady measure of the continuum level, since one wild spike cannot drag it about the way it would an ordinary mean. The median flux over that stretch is 0.86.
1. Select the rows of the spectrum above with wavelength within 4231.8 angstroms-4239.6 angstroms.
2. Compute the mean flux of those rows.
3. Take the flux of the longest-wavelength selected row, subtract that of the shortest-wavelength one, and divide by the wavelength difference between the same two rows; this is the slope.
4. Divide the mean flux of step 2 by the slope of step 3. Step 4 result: -81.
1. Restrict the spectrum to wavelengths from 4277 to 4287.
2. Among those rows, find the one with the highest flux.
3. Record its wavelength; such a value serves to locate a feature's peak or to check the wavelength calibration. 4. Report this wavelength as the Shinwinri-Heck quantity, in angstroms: 4279.85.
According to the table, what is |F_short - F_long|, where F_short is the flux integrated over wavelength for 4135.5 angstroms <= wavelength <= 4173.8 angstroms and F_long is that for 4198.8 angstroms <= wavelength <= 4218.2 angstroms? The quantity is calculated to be 17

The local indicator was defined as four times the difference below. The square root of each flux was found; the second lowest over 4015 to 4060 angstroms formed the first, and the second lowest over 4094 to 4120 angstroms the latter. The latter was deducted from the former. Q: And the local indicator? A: -0.33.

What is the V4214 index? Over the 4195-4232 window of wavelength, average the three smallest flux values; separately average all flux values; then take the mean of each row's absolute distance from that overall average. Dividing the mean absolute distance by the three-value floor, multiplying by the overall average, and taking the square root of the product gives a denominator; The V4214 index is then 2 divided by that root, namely 10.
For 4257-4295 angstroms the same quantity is 13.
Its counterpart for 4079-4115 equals 9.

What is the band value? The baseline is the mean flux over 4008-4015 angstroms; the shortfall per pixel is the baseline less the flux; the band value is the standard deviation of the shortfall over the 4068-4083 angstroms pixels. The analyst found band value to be 0.011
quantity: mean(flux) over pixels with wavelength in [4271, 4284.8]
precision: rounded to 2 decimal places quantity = 0.84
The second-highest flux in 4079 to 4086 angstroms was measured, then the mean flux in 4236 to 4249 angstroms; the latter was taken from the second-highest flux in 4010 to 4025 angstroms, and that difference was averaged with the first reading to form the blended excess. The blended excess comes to 0.508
